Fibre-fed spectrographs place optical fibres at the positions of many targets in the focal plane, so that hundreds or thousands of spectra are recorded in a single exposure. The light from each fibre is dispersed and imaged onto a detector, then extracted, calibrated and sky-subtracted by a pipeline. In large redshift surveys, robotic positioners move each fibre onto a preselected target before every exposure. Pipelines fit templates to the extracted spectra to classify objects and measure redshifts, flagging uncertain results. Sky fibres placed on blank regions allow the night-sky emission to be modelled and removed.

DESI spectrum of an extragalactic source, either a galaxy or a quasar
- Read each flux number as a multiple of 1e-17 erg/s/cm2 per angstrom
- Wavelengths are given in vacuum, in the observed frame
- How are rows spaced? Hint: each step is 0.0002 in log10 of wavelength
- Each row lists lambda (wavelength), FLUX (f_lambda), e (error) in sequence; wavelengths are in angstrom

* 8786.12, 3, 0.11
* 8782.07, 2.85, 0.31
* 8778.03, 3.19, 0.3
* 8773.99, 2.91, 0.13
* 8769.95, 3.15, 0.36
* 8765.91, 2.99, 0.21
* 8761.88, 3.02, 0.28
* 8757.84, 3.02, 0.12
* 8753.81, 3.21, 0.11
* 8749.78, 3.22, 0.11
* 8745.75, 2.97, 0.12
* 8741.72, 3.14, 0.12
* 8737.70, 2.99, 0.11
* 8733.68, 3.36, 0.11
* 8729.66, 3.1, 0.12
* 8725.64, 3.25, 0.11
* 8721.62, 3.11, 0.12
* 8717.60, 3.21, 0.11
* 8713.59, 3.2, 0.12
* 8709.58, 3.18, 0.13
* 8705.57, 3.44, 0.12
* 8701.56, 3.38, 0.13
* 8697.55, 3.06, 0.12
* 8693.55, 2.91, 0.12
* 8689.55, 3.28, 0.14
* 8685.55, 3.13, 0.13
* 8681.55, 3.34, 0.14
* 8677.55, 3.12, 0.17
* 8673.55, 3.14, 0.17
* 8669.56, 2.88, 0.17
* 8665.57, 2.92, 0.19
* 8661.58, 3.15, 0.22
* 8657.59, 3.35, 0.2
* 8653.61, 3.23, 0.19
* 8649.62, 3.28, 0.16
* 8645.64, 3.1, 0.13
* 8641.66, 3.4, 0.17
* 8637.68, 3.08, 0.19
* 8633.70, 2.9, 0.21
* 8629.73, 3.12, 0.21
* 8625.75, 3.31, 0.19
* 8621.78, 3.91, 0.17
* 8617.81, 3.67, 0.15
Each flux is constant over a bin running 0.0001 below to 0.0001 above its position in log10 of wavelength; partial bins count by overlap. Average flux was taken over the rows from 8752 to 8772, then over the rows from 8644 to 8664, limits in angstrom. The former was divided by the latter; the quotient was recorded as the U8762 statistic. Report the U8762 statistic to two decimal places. 0.96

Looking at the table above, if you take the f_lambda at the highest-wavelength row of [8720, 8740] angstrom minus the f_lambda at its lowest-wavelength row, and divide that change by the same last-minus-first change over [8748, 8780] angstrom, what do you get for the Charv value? 4.0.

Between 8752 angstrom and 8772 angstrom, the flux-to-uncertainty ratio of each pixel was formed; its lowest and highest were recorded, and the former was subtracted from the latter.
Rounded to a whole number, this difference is 20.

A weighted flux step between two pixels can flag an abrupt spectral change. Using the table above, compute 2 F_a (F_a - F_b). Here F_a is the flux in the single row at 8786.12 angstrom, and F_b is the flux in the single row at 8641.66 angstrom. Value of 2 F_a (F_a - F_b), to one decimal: -2.4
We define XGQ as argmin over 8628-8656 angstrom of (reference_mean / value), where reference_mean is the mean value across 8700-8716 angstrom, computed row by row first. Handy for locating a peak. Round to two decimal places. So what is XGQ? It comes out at 8641.66 angstrom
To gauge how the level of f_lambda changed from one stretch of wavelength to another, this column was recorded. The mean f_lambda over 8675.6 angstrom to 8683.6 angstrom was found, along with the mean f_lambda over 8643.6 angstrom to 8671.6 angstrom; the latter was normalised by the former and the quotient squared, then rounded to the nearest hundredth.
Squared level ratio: 0.94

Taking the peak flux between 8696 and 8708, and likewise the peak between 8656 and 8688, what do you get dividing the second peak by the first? 0.97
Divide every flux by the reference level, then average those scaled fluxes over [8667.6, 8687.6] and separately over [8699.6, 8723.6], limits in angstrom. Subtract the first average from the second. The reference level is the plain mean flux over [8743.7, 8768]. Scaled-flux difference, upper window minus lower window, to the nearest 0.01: 0.04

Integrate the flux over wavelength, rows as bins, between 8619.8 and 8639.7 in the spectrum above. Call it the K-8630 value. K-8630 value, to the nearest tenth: 64.9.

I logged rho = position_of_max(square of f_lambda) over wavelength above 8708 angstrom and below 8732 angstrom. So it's 8725.64 angstrom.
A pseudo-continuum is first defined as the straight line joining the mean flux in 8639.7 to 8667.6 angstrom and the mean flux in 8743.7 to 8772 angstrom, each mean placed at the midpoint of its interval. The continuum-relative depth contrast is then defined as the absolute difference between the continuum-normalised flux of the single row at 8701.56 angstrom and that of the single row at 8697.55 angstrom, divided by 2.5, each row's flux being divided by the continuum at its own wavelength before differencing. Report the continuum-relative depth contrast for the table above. 0.041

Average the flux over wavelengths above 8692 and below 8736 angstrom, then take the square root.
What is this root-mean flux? 1.79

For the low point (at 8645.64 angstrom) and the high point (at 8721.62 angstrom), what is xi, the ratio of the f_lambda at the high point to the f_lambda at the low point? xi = 1.00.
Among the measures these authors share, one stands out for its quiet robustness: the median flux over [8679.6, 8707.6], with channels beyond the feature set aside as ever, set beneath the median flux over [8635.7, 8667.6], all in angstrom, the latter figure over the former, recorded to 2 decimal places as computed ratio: 0.97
